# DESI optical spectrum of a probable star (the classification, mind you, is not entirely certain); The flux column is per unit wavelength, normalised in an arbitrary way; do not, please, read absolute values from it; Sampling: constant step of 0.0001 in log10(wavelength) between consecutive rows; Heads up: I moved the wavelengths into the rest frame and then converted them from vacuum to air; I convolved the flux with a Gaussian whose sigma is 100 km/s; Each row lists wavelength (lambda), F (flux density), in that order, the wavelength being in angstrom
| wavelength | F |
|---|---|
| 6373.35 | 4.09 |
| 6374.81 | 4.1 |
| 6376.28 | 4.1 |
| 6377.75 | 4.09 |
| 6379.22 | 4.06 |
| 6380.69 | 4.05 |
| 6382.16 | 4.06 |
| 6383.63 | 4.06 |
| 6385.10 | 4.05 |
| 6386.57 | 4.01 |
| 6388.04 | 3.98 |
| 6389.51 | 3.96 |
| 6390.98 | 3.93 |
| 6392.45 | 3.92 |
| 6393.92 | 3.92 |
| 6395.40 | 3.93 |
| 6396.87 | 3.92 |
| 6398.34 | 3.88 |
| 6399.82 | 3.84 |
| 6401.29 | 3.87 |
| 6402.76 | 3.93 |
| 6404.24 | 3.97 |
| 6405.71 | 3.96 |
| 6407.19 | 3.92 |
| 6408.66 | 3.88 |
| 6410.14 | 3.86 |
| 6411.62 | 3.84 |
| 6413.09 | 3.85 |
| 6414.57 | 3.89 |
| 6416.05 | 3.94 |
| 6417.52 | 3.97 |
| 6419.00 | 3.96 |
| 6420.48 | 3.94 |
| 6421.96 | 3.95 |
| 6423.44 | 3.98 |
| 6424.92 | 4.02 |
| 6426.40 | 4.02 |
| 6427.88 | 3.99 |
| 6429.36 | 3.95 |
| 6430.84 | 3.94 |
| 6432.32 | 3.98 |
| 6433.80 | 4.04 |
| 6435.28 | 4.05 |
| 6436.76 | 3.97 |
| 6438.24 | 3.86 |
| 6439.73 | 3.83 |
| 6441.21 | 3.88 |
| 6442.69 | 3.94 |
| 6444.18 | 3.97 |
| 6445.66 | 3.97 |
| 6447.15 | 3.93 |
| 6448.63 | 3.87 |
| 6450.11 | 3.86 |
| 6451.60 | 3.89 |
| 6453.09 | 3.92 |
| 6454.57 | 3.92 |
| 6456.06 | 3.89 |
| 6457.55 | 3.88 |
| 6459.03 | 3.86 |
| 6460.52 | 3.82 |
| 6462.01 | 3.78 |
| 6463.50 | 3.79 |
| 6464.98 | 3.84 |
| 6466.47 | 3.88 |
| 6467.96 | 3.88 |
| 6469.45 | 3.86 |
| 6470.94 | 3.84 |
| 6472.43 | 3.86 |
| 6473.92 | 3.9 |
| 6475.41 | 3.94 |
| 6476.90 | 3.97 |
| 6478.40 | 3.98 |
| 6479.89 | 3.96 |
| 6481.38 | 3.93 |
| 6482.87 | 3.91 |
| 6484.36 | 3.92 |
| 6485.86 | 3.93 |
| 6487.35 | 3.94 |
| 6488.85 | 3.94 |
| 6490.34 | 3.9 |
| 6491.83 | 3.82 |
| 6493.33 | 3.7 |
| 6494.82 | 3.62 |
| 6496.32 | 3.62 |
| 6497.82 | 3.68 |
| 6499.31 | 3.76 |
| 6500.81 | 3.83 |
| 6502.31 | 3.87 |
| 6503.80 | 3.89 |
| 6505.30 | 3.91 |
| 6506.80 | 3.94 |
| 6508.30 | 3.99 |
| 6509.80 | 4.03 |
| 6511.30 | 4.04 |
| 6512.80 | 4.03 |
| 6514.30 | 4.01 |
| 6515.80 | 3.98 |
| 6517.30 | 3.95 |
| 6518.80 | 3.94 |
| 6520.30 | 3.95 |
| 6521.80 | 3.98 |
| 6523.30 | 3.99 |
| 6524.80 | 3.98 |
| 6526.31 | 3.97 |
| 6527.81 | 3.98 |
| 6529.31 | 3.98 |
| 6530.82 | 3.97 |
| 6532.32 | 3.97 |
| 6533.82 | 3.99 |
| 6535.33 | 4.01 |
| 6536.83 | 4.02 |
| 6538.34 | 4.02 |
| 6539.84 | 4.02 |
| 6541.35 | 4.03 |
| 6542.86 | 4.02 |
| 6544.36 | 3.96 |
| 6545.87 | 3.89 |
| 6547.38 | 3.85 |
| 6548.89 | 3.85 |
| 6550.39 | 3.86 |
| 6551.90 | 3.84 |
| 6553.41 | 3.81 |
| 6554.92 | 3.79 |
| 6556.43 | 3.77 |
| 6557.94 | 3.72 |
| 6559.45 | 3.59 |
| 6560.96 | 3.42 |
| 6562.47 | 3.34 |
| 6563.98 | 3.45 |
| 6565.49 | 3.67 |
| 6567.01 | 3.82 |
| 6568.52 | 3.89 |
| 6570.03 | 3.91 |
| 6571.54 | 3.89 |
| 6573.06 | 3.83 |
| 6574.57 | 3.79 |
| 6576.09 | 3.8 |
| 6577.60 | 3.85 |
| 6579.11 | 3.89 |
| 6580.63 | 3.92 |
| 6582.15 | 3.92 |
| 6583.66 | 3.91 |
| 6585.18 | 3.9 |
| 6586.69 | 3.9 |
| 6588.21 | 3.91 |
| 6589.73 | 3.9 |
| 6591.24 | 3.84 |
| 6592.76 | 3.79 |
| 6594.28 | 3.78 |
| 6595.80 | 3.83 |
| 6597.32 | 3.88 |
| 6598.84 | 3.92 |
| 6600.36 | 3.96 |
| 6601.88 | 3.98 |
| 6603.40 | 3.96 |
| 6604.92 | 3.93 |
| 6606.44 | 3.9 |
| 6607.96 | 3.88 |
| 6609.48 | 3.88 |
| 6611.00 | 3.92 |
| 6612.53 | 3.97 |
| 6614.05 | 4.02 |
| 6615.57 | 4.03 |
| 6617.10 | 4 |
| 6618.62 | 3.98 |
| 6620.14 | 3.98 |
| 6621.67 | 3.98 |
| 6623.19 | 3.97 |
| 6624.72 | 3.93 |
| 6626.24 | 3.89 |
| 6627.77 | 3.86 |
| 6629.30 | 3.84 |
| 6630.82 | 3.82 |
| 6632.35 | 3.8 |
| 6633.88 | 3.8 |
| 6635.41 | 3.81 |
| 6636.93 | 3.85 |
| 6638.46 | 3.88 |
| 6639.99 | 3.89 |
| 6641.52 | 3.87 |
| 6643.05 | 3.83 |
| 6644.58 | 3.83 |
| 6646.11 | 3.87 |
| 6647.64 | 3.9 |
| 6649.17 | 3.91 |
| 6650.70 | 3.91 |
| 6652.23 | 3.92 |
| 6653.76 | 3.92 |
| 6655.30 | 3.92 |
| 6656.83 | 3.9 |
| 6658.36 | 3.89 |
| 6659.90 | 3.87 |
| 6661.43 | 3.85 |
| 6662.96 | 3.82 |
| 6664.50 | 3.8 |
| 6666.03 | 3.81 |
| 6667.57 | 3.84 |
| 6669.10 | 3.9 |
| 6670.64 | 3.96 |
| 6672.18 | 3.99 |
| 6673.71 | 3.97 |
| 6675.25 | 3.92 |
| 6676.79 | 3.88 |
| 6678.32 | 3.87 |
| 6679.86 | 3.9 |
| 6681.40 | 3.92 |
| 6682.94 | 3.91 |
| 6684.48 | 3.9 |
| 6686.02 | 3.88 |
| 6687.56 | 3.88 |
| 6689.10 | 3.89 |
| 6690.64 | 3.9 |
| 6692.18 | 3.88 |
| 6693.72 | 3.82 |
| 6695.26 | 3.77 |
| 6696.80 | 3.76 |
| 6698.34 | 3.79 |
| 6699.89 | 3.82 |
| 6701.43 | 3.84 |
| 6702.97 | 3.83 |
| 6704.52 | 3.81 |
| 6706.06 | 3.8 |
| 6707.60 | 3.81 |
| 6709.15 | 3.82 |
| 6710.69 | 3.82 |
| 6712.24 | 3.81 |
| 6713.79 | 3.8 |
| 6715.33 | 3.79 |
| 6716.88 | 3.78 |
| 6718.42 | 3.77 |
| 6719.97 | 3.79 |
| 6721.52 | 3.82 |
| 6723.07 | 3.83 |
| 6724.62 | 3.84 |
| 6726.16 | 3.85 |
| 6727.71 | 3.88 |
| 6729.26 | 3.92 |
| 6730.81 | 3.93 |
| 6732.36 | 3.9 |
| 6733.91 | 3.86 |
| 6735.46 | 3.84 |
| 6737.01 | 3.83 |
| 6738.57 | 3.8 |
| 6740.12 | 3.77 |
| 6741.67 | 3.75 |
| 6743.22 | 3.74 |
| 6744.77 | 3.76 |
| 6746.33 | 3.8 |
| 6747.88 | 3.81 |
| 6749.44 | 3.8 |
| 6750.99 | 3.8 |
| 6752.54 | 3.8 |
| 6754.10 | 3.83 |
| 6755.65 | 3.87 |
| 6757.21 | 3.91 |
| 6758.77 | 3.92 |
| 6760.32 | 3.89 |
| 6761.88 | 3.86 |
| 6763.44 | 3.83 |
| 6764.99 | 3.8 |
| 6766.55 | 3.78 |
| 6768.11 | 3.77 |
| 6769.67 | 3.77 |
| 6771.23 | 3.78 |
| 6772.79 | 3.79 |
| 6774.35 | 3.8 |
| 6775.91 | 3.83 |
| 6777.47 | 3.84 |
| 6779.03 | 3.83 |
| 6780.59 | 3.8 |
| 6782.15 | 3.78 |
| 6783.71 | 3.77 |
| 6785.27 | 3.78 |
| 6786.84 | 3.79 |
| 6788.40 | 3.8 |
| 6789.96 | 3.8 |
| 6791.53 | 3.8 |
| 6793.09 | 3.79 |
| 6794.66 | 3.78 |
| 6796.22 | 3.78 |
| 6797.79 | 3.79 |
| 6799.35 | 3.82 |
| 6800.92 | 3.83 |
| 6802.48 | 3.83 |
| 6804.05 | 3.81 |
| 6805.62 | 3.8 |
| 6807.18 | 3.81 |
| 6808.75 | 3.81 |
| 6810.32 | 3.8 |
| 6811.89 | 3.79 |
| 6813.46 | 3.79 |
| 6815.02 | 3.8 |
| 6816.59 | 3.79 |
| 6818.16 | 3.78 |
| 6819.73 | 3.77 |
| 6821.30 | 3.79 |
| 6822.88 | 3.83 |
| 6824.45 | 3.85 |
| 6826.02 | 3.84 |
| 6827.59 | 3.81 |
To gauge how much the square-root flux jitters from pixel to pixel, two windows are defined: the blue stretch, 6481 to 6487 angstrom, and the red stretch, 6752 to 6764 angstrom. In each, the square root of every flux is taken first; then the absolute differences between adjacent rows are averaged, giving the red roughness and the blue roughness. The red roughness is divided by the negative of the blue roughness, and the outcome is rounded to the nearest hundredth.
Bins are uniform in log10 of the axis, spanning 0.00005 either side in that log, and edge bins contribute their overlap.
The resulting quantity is -2.27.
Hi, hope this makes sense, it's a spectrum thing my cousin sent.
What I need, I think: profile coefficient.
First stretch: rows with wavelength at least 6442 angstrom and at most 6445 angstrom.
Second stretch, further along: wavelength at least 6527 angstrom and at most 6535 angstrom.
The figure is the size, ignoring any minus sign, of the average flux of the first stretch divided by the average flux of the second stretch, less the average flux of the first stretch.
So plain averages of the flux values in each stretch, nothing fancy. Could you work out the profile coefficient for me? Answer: 2.96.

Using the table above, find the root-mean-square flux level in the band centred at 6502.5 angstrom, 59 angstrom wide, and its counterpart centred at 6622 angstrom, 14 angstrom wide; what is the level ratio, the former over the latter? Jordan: 0.99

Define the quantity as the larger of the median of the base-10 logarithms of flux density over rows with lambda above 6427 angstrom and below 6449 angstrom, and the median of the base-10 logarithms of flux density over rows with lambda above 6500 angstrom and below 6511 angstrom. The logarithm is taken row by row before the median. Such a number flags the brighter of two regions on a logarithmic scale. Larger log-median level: 0.597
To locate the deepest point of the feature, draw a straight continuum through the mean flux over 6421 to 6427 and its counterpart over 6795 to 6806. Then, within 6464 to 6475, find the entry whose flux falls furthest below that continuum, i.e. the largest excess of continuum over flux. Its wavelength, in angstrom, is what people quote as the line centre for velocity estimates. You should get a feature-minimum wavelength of 6464.98 angstrom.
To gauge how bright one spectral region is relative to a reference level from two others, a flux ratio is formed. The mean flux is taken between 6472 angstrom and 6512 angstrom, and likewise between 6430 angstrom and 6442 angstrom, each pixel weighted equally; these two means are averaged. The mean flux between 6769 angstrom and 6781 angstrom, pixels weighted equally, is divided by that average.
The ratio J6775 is 0.97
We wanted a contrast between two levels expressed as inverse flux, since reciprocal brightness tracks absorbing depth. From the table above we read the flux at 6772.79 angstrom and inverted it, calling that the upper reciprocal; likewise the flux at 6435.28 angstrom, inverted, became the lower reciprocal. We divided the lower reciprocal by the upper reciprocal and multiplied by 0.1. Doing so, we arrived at 0.094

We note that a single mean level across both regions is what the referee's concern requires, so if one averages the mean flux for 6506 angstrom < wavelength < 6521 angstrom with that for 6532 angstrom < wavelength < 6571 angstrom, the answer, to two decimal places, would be 3.91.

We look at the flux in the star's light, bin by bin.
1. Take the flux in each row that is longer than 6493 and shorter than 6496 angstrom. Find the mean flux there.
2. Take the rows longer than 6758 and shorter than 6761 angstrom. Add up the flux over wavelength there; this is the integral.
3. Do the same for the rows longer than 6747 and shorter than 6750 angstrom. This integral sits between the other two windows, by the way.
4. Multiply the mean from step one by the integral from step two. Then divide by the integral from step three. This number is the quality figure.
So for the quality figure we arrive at 3.76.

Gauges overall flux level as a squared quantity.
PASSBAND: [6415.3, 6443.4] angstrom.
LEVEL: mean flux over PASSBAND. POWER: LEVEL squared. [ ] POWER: 15.7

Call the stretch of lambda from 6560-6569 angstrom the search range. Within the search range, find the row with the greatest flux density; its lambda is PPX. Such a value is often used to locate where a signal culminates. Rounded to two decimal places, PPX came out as 6568.52 angstrom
